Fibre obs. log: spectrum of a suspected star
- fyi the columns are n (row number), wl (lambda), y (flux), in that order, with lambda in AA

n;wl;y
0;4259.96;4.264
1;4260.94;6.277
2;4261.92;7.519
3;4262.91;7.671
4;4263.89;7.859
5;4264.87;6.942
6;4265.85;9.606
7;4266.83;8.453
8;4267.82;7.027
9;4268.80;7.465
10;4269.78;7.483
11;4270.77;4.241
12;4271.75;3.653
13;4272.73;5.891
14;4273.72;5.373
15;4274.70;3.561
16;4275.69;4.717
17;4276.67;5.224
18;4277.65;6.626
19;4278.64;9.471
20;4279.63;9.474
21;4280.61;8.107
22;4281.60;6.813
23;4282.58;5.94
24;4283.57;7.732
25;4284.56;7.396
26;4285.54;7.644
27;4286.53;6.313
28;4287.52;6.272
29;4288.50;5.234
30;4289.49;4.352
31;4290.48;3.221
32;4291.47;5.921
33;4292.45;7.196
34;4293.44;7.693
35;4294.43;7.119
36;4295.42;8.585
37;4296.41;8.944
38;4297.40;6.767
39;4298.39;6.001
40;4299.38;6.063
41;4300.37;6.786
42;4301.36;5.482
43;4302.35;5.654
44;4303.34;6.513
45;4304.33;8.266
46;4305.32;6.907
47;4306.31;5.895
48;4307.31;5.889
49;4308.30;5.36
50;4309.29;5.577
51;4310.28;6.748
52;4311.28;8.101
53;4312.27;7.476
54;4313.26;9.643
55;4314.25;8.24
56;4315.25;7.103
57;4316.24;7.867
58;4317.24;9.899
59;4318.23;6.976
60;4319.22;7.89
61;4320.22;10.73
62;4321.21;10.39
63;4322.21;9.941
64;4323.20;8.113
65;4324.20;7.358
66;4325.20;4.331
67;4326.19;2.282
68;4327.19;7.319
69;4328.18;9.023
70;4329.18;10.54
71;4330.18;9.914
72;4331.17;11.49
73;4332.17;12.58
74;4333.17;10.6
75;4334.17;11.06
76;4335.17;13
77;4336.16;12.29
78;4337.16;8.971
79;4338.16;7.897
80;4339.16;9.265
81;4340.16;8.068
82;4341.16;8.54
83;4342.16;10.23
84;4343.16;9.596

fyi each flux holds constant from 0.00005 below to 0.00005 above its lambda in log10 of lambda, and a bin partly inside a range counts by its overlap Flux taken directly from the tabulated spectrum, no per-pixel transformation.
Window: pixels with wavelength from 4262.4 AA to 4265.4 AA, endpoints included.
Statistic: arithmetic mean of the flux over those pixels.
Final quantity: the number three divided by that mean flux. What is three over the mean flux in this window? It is 0.40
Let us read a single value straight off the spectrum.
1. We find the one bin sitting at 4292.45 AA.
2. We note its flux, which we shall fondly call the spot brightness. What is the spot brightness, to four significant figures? 7.196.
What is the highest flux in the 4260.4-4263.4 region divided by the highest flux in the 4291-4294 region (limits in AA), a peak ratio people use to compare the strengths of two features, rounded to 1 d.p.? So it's 1.0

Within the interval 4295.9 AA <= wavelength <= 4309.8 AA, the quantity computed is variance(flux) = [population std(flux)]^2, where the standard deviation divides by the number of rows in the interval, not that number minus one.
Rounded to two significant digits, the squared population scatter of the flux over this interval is 1.0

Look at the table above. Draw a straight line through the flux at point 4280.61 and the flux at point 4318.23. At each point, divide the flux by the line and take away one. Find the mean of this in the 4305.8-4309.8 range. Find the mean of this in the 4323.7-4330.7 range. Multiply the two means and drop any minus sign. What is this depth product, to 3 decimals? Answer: 0.019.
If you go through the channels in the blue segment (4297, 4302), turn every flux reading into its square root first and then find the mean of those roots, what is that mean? 2.49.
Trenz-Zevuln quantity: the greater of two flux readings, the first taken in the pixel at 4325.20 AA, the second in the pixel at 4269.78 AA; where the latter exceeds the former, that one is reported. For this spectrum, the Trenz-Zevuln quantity 7.5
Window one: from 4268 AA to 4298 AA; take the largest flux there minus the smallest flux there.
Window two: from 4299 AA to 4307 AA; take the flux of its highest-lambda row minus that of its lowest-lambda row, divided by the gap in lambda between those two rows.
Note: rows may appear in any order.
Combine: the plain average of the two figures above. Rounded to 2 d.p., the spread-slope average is 3.11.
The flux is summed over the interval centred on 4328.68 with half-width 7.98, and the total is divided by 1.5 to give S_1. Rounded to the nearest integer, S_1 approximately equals 100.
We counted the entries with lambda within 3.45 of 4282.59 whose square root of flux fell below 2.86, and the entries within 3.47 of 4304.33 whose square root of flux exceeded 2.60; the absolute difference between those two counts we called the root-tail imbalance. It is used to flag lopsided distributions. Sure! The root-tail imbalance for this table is 4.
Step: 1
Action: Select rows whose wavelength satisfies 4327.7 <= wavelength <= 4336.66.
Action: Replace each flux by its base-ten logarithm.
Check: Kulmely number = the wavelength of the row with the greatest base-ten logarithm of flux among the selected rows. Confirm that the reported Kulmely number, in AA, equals 4335.17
